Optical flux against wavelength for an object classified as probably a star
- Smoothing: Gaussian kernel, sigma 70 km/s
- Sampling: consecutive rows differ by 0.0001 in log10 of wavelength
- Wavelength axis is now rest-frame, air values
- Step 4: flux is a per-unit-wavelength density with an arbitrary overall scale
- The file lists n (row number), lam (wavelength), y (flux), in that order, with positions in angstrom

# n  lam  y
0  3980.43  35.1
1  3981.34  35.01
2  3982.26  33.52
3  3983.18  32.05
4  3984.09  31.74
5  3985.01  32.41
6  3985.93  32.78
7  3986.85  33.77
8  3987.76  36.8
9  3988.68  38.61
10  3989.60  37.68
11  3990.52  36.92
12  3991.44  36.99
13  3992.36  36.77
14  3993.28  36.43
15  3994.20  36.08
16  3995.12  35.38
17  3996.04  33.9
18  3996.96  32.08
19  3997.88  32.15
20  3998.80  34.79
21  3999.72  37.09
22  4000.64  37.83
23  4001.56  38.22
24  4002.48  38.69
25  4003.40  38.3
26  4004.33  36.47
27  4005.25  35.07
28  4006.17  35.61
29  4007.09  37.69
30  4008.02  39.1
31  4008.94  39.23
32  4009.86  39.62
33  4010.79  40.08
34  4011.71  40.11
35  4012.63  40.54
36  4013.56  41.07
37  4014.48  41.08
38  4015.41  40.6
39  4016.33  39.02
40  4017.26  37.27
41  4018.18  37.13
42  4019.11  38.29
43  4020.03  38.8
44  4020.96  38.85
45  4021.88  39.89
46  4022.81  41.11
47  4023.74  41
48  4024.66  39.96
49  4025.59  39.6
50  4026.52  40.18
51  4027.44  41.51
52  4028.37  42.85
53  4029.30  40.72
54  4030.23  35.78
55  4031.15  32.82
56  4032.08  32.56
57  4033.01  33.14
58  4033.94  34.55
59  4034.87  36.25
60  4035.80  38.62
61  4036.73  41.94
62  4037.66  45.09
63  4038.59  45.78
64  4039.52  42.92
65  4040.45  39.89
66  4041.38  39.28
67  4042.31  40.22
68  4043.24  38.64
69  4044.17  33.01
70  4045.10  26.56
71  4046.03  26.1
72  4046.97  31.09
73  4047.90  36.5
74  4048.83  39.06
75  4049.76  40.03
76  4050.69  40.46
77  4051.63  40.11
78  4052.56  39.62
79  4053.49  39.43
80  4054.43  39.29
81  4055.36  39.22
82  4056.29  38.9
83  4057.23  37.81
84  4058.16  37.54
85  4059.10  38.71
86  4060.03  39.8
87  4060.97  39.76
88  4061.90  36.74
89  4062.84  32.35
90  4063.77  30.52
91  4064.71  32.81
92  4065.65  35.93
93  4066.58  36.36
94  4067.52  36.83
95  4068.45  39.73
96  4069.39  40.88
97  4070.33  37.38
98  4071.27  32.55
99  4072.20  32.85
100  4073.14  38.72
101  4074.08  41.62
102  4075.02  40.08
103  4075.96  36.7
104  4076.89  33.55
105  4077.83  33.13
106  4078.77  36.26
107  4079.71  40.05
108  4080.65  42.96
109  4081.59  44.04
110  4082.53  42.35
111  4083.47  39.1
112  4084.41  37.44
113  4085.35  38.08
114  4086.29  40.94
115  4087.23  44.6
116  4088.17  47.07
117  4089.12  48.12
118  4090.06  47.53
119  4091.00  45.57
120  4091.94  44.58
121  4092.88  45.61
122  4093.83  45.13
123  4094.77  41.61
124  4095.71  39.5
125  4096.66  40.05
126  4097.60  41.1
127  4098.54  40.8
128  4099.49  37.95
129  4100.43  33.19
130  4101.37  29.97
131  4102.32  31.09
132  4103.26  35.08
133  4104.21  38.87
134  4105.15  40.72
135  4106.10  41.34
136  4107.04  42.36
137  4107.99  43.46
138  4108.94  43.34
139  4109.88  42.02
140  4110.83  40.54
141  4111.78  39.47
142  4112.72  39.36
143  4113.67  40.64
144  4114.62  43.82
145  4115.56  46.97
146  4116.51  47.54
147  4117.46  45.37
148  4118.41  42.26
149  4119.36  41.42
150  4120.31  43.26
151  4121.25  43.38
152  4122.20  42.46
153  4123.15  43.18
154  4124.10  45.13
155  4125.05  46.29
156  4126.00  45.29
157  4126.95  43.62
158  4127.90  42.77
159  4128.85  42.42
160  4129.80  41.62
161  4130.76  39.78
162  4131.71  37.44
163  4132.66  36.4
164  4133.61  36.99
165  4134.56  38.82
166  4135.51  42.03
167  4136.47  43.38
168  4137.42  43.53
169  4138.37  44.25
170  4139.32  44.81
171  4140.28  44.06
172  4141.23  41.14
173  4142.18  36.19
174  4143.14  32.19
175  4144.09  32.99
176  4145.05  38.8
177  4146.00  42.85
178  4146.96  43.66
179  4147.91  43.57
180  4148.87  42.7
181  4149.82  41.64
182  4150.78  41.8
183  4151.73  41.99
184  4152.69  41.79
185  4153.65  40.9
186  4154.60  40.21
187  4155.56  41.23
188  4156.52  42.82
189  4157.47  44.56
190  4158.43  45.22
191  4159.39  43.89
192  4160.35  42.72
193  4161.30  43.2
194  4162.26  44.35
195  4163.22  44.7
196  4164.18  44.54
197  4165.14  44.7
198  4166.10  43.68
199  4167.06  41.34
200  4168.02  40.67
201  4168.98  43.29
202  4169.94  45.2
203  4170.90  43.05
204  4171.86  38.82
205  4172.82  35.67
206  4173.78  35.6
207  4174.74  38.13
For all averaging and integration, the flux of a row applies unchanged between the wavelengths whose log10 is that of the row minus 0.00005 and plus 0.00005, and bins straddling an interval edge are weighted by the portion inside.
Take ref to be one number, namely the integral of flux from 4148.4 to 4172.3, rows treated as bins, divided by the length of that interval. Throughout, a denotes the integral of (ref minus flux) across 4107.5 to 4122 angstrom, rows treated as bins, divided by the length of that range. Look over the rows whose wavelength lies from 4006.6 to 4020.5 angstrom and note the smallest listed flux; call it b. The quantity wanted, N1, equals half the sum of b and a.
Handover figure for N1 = 18.5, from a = 0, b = 37.13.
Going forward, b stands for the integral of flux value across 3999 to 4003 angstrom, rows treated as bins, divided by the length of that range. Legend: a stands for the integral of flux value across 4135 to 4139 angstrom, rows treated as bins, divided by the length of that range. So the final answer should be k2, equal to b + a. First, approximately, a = 43.3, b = 37.8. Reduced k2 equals 81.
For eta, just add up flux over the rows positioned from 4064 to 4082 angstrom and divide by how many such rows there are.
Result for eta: 37.5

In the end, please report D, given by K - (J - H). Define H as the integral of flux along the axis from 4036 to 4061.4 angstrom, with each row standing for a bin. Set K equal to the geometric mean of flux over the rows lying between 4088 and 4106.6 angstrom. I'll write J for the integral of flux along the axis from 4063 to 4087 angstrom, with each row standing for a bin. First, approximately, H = 975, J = 904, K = 40.4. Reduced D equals 112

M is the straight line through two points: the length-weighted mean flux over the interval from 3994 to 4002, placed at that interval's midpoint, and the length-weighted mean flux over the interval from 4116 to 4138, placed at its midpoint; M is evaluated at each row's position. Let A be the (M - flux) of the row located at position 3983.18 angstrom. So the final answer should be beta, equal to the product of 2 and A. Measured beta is 5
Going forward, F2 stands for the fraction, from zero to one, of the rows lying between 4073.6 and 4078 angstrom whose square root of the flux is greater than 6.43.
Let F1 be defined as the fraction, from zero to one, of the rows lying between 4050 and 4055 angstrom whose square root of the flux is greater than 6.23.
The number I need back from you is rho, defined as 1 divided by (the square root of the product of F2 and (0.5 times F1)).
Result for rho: 3.2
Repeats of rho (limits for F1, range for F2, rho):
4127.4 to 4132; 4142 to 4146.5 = 3.5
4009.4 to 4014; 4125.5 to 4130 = 1.4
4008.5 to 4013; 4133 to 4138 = 1.8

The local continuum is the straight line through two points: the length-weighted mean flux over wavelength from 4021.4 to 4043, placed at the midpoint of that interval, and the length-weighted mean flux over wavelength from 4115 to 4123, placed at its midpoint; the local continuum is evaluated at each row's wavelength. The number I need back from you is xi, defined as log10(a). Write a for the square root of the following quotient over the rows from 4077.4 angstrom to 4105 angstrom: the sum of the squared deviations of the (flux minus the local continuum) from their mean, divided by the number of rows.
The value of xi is 0.69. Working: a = 4.9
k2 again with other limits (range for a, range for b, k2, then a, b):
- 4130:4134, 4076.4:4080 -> 73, 37.9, 35.6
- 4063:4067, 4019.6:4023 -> 73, 33.8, 39.5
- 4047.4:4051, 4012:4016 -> 80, 39.0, 40.7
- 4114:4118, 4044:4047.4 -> 74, 45.7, 28.8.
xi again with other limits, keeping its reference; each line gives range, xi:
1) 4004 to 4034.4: 0.44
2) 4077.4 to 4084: 0.55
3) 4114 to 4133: 0.47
